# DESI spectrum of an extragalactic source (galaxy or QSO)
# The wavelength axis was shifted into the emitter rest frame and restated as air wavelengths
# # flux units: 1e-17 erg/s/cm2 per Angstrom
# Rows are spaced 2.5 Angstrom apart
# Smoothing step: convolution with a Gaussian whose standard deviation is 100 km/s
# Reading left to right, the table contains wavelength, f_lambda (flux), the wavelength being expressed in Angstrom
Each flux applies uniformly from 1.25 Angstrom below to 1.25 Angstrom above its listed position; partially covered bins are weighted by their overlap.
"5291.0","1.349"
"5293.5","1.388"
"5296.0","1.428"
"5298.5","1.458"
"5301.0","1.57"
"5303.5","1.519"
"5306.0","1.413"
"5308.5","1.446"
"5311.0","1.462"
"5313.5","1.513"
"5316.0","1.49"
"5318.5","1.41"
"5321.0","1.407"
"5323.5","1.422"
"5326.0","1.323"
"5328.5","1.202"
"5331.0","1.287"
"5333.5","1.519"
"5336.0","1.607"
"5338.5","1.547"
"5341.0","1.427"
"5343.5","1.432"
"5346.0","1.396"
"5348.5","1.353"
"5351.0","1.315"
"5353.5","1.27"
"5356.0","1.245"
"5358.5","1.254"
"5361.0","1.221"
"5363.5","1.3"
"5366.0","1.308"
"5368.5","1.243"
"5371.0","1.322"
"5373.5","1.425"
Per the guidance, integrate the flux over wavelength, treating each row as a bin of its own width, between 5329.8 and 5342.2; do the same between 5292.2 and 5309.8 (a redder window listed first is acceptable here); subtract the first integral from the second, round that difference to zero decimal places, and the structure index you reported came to 7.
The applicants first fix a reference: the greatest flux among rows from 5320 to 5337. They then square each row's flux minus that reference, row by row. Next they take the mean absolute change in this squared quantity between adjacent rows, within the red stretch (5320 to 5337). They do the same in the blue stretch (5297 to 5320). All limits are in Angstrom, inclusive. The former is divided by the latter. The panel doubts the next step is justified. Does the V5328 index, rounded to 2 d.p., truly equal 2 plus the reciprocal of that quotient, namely 2.29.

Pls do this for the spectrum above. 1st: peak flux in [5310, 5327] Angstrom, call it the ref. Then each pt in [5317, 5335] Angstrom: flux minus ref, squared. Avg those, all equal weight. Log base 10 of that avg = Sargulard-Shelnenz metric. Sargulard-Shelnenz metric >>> -1.5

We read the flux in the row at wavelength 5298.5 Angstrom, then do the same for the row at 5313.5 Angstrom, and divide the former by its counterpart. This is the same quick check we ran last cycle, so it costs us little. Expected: 0.96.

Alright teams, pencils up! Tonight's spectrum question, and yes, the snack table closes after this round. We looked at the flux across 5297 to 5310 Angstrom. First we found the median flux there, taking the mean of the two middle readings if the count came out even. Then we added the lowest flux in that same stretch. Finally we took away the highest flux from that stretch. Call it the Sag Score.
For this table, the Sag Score 1.30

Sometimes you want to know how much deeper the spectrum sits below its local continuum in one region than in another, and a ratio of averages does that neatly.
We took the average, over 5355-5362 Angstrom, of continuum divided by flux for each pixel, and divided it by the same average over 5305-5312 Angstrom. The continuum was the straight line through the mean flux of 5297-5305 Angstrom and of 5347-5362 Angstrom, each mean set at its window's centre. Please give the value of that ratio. 0.99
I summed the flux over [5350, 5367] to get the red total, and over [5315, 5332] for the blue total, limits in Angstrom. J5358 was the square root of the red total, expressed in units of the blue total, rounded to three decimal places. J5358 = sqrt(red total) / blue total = 0.313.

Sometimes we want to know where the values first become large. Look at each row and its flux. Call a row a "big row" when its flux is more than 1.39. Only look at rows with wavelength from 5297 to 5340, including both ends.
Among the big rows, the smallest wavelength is 5298.5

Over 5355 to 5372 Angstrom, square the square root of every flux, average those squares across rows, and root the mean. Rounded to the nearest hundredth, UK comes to 1.13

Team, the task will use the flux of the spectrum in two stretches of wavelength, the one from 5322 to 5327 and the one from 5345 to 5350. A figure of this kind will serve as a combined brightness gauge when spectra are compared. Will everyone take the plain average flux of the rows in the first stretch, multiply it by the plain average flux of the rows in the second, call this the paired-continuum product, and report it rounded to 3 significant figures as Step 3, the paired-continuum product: 1.89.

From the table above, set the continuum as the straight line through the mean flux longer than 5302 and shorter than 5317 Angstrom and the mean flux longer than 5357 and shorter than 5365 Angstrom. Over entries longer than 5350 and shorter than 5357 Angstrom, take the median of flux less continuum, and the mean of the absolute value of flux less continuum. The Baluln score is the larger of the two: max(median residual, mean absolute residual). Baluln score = 0.023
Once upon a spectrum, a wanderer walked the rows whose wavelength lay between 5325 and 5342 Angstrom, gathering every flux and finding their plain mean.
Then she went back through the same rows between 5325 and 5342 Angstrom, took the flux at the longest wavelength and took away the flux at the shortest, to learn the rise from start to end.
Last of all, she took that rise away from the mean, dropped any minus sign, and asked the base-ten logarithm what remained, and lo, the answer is 0.118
